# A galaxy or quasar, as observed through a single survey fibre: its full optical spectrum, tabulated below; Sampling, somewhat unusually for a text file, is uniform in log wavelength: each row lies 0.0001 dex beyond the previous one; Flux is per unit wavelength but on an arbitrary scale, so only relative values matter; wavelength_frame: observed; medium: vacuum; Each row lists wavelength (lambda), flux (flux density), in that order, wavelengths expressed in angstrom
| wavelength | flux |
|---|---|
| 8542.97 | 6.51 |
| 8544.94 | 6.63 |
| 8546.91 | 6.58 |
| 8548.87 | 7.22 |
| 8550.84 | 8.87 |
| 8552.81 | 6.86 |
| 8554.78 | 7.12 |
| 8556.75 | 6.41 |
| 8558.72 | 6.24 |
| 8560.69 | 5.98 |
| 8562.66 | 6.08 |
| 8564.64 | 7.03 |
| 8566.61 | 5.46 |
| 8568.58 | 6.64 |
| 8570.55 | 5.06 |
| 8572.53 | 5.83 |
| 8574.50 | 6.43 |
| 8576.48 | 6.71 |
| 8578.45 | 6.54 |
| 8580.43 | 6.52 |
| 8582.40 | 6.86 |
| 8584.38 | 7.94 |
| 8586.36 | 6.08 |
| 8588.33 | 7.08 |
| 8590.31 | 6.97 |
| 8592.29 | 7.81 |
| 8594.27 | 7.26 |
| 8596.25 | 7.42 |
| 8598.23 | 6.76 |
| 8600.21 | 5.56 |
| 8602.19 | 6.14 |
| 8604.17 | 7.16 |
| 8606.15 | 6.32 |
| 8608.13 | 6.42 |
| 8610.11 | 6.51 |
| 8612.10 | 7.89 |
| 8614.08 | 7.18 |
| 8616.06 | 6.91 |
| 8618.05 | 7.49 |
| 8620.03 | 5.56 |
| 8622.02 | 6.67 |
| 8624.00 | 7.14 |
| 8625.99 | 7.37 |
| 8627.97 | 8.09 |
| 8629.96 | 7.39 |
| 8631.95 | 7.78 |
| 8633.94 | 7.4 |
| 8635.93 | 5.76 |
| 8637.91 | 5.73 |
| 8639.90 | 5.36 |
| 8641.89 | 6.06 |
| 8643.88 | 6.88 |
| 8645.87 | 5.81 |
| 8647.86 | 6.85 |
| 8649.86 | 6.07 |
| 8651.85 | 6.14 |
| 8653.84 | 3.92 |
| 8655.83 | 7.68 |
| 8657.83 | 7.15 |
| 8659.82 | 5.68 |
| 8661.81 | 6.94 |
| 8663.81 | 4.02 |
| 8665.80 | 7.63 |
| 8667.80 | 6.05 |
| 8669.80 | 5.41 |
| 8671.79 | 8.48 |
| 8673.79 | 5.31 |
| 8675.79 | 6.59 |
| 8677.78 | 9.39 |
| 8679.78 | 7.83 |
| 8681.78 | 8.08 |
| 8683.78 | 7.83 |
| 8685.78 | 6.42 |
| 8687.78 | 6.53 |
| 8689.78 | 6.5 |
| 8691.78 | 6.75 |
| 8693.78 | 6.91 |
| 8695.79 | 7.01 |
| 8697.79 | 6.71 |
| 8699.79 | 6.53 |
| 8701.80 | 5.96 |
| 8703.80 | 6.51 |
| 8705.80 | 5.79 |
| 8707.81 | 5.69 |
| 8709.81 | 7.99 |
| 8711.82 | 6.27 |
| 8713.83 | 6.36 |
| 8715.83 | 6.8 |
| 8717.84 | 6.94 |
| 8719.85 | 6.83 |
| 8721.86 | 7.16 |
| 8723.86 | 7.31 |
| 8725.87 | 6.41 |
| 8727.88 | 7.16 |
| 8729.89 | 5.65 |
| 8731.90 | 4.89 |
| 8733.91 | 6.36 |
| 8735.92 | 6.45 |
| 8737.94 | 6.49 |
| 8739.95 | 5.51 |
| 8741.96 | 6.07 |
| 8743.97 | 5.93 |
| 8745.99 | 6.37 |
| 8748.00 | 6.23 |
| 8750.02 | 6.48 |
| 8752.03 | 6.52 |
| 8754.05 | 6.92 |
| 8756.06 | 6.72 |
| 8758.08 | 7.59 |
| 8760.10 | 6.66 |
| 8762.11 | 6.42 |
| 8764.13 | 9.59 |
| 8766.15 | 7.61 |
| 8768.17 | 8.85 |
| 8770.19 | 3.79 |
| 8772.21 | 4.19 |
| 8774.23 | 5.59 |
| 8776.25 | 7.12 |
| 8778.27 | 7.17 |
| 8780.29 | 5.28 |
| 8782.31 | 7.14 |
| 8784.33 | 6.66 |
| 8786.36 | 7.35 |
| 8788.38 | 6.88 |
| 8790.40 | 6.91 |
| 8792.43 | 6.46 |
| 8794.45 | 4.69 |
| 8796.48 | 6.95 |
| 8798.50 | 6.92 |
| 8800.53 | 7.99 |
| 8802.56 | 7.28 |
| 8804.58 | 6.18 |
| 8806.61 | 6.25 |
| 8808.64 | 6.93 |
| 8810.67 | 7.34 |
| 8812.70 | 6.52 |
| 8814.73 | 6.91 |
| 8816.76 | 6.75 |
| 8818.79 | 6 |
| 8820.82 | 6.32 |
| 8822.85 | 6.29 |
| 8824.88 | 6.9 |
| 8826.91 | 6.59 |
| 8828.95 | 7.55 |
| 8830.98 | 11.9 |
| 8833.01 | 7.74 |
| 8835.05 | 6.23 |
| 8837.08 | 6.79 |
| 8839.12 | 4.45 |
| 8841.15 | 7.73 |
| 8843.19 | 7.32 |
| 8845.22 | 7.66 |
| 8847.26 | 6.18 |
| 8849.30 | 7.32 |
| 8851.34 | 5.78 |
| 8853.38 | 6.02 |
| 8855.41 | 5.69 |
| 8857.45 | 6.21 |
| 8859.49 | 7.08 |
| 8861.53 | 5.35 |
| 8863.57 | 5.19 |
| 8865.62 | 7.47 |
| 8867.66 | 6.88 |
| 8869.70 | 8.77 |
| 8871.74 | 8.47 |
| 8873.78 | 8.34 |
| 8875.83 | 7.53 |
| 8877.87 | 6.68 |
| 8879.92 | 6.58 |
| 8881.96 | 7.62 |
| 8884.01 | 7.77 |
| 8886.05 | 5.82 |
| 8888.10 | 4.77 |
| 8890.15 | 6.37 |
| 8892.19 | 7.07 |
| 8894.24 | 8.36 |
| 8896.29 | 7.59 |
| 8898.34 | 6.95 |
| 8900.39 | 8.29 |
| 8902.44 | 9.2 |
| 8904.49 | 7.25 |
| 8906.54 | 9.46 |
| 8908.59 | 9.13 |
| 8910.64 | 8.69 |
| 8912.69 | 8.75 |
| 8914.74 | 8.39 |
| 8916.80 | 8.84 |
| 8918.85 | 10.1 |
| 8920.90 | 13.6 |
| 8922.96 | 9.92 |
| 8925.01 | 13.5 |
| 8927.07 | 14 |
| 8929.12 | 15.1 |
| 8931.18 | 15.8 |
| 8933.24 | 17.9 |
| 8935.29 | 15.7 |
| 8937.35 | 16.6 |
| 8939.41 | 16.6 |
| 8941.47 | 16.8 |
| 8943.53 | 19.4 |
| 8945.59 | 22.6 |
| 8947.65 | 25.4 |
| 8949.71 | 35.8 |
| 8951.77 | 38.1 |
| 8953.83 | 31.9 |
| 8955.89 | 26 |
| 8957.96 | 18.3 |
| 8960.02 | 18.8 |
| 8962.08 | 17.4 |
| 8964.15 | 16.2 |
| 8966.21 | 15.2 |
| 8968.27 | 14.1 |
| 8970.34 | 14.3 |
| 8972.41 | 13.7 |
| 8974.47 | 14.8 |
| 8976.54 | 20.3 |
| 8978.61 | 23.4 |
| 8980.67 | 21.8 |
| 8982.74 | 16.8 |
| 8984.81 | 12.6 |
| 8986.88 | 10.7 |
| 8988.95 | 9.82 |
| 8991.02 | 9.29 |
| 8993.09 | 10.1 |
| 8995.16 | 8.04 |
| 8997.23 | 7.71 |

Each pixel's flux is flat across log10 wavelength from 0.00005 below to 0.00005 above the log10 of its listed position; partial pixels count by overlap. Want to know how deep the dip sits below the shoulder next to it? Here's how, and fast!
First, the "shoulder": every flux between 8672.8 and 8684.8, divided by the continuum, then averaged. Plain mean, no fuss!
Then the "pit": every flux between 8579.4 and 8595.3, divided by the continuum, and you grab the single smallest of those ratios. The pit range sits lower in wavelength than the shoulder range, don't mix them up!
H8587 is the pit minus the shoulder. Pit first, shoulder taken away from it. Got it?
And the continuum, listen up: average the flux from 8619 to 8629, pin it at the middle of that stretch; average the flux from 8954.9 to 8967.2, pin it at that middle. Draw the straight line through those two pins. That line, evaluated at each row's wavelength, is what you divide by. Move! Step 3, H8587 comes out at 0.2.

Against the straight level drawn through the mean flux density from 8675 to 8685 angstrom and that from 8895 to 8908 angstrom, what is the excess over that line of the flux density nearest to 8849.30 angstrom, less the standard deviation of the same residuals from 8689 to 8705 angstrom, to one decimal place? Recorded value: -1.1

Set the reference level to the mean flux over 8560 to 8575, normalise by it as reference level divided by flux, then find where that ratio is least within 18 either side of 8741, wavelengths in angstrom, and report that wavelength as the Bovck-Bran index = 8758.08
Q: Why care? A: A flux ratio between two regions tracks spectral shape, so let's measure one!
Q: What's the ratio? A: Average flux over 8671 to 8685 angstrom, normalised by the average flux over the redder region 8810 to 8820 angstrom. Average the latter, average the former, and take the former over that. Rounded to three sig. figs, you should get 1.14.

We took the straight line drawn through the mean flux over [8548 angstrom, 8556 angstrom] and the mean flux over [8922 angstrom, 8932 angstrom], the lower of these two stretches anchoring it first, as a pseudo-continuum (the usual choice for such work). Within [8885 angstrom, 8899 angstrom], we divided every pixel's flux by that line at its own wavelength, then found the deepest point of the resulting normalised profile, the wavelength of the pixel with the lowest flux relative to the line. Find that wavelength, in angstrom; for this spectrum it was 8888.10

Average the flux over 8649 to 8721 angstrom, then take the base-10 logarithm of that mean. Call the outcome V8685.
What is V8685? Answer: 0.82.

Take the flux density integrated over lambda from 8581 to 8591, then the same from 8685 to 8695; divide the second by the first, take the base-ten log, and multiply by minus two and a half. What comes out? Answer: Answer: 0.05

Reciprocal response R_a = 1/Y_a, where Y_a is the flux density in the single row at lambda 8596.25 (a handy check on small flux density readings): 0.135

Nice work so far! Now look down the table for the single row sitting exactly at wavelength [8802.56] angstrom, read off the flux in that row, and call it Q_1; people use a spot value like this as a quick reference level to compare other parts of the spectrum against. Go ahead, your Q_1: 7.28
